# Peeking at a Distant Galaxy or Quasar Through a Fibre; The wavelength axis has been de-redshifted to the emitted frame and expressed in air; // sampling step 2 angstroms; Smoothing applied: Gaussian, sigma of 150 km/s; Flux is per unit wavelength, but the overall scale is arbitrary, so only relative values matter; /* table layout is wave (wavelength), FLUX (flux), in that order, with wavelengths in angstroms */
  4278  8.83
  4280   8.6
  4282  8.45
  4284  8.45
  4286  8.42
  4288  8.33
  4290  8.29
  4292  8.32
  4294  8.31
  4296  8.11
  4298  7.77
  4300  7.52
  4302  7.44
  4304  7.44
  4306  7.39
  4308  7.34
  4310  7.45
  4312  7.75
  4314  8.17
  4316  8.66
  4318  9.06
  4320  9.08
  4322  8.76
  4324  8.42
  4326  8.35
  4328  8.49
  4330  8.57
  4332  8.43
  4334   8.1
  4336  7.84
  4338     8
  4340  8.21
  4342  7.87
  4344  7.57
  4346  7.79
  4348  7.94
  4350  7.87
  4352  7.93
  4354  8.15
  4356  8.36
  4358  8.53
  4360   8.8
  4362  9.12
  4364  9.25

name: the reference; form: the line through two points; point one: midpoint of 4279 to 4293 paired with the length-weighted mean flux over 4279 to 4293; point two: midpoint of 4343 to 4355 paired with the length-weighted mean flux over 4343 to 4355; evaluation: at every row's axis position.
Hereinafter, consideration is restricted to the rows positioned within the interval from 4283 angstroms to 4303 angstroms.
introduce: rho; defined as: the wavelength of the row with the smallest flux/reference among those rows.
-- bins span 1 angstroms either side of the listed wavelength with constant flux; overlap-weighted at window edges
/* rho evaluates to 4302 angstroms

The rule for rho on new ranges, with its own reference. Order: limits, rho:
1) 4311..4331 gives 4312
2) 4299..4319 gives 4308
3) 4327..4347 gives 4344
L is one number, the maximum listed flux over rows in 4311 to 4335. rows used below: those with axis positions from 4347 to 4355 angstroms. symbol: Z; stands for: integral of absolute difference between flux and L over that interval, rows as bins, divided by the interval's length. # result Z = 1.1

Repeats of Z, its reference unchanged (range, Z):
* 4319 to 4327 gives 0.4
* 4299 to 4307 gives 1.6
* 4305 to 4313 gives 1.6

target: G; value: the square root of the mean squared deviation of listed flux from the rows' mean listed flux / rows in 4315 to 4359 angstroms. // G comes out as 0.40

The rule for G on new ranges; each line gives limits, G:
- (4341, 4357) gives 0.22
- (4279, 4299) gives 0.22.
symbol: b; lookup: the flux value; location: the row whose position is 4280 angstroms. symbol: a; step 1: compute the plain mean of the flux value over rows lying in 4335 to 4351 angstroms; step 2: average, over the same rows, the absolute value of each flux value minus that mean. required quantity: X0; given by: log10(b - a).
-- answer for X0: 0.93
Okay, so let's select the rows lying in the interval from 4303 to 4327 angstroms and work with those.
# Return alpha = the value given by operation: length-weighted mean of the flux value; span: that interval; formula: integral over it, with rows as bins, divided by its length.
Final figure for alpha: 8.16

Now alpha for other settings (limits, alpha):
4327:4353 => 8.05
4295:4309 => 7.57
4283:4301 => 8.17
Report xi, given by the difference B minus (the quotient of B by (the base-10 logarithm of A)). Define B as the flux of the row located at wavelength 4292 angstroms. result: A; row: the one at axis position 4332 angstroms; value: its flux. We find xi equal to -0.67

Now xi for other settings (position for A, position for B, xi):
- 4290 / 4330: -0.76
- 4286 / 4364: -0.75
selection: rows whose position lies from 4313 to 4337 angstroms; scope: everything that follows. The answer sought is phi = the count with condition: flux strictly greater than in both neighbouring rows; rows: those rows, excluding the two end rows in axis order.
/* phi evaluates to 2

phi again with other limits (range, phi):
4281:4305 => 1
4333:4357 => 2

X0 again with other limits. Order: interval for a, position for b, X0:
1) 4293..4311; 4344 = 0.86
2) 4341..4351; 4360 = 0.94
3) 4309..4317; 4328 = 0.91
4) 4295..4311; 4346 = 0.88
